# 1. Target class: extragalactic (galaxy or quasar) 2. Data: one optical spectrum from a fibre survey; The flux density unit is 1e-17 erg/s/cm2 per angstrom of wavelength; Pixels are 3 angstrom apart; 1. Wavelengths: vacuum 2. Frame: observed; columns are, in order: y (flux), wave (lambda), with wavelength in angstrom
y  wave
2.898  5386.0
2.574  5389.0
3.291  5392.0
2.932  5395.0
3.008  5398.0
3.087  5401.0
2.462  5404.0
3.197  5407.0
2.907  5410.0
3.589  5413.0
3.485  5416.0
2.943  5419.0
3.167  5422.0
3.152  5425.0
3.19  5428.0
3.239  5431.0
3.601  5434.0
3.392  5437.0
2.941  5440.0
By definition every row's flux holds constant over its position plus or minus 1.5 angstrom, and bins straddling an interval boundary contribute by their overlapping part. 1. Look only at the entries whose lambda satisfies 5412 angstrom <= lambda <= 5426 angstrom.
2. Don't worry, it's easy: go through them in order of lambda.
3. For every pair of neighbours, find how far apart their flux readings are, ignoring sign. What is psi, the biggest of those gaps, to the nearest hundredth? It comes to 0.54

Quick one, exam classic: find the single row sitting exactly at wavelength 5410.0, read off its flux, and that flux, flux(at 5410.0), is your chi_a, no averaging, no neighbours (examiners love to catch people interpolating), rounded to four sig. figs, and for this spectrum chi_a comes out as 2.907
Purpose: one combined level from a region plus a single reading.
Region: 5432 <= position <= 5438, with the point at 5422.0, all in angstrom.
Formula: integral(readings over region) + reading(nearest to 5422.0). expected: 24.1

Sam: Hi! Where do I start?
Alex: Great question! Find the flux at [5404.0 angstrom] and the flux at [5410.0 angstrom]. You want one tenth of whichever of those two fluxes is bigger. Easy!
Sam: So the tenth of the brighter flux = 0.291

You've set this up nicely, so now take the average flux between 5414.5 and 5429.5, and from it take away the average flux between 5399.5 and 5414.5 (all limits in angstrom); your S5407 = 0.14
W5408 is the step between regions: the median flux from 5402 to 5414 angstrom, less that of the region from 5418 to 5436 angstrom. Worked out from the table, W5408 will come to -0.13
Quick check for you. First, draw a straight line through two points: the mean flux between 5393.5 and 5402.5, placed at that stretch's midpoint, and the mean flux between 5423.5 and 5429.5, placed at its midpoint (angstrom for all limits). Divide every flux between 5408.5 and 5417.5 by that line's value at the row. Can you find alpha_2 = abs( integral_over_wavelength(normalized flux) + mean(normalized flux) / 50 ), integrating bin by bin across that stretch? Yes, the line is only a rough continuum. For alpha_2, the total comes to 9.7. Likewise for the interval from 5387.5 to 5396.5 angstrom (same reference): 8.9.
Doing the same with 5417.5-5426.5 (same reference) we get 8.9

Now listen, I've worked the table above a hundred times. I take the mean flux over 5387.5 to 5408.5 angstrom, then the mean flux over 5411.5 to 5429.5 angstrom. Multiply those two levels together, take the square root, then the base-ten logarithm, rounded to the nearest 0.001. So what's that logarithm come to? 0.490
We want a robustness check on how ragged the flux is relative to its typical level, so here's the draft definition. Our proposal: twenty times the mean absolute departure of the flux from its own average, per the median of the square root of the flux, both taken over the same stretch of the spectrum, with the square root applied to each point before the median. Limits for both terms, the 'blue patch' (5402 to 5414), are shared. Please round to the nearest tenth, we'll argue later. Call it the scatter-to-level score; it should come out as 4.1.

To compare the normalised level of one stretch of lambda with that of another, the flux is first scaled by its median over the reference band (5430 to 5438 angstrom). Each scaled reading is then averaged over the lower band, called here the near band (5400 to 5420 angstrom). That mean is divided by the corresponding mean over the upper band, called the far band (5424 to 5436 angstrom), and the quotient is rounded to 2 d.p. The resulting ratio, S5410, 0.94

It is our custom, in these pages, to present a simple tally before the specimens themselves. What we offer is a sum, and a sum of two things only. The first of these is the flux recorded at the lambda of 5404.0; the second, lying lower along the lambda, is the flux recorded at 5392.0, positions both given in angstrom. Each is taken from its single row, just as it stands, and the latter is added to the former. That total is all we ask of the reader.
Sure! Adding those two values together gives 5.8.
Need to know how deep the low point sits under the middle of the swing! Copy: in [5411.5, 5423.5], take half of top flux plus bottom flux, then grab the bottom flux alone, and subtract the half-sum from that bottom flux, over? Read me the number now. -0.323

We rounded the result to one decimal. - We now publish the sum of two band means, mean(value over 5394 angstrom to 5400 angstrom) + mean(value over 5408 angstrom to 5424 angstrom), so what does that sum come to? 6.2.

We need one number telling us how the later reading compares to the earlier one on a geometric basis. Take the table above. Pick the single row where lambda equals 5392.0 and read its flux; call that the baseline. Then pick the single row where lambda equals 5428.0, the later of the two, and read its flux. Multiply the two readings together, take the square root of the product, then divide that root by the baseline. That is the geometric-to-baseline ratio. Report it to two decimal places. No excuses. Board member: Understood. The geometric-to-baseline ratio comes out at 0.98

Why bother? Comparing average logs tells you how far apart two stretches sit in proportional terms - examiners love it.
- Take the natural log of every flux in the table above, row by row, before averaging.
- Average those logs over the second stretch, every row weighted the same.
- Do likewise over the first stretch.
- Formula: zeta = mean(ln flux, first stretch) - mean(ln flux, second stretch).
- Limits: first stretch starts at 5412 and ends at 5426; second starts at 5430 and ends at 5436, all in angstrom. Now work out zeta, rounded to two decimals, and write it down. -0.05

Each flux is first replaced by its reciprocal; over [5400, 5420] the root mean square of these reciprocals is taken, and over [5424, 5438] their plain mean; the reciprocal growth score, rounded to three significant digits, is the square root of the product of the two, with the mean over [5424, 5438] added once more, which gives 0.618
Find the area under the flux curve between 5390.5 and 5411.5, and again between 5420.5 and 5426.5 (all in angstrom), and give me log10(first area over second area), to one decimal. 0.5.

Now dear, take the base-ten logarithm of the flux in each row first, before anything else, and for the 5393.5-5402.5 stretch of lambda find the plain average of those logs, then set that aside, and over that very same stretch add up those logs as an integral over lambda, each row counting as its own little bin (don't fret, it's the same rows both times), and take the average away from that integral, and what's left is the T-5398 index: 3.8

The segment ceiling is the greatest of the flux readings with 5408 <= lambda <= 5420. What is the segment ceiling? 3.589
